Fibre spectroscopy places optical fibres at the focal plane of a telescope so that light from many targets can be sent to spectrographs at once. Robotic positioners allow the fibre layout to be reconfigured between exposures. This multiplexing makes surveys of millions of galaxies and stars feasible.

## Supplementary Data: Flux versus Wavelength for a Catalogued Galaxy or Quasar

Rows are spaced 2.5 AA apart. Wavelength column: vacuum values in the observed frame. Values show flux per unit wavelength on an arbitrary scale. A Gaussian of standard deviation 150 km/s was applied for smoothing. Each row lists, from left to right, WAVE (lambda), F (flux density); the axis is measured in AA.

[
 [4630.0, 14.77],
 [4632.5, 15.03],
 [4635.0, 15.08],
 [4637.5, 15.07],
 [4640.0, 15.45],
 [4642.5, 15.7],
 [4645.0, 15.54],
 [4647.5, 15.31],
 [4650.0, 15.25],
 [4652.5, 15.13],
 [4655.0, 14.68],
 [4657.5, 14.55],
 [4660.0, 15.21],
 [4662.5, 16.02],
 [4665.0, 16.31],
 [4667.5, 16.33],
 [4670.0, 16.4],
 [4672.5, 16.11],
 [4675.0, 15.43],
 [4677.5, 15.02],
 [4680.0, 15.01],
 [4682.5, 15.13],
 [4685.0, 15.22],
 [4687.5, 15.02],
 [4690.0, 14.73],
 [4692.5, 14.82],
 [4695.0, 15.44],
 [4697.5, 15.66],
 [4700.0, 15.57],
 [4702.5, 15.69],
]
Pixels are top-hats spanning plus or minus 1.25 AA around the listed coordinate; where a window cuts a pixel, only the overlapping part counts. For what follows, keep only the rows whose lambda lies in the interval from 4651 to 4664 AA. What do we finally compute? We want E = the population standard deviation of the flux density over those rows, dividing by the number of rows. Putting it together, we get 0.52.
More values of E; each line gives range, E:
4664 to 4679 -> 0.52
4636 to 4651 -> 0.20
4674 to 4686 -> 0.15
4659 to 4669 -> 0.45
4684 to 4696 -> 0.26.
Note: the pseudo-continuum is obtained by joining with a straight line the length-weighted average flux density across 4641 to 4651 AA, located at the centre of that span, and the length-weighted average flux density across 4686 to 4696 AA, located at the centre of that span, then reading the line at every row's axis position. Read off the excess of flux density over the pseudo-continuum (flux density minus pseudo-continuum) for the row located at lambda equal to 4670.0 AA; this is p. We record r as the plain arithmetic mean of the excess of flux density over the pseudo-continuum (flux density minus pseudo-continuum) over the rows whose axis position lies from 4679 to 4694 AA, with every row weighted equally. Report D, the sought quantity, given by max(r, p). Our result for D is 1.19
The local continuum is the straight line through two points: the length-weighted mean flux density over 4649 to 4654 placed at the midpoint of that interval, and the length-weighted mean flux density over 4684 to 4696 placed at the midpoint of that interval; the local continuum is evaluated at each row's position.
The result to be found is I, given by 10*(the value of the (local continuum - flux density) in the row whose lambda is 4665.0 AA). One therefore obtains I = -12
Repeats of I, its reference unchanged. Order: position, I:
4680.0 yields 1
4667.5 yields -12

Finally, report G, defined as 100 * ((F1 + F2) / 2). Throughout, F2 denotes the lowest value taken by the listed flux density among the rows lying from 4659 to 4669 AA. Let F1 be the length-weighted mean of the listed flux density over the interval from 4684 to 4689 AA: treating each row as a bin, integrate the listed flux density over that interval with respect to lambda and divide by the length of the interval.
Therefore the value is 1515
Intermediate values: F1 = 15.1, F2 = 15.21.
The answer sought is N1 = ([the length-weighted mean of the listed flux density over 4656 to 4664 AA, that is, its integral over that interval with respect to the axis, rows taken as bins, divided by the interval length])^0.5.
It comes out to 3.91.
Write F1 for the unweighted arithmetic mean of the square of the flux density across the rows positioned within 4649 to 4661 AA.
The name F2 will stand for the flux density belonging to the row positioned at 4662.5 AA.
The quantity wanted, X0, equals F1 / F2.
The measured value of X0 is 14.0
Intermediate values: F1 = 224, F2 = 16.02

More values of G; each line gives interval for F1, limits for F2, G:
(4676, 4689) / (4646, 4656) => 1488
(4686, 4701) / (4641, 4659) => 1488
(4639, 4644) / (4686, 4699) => 1515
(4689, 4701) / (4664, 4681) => 1513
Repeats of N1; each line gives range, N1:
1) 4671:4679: 3.94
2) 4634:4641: 3.90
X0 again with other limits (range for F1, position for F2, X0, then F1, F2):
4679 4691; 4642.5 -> 14.4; 226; 15.7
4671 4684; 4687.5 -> 15.7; 235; 15.02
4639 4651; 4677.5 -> 15.9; 239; 15.02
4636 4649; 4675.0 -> 15.4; 238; 15.43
